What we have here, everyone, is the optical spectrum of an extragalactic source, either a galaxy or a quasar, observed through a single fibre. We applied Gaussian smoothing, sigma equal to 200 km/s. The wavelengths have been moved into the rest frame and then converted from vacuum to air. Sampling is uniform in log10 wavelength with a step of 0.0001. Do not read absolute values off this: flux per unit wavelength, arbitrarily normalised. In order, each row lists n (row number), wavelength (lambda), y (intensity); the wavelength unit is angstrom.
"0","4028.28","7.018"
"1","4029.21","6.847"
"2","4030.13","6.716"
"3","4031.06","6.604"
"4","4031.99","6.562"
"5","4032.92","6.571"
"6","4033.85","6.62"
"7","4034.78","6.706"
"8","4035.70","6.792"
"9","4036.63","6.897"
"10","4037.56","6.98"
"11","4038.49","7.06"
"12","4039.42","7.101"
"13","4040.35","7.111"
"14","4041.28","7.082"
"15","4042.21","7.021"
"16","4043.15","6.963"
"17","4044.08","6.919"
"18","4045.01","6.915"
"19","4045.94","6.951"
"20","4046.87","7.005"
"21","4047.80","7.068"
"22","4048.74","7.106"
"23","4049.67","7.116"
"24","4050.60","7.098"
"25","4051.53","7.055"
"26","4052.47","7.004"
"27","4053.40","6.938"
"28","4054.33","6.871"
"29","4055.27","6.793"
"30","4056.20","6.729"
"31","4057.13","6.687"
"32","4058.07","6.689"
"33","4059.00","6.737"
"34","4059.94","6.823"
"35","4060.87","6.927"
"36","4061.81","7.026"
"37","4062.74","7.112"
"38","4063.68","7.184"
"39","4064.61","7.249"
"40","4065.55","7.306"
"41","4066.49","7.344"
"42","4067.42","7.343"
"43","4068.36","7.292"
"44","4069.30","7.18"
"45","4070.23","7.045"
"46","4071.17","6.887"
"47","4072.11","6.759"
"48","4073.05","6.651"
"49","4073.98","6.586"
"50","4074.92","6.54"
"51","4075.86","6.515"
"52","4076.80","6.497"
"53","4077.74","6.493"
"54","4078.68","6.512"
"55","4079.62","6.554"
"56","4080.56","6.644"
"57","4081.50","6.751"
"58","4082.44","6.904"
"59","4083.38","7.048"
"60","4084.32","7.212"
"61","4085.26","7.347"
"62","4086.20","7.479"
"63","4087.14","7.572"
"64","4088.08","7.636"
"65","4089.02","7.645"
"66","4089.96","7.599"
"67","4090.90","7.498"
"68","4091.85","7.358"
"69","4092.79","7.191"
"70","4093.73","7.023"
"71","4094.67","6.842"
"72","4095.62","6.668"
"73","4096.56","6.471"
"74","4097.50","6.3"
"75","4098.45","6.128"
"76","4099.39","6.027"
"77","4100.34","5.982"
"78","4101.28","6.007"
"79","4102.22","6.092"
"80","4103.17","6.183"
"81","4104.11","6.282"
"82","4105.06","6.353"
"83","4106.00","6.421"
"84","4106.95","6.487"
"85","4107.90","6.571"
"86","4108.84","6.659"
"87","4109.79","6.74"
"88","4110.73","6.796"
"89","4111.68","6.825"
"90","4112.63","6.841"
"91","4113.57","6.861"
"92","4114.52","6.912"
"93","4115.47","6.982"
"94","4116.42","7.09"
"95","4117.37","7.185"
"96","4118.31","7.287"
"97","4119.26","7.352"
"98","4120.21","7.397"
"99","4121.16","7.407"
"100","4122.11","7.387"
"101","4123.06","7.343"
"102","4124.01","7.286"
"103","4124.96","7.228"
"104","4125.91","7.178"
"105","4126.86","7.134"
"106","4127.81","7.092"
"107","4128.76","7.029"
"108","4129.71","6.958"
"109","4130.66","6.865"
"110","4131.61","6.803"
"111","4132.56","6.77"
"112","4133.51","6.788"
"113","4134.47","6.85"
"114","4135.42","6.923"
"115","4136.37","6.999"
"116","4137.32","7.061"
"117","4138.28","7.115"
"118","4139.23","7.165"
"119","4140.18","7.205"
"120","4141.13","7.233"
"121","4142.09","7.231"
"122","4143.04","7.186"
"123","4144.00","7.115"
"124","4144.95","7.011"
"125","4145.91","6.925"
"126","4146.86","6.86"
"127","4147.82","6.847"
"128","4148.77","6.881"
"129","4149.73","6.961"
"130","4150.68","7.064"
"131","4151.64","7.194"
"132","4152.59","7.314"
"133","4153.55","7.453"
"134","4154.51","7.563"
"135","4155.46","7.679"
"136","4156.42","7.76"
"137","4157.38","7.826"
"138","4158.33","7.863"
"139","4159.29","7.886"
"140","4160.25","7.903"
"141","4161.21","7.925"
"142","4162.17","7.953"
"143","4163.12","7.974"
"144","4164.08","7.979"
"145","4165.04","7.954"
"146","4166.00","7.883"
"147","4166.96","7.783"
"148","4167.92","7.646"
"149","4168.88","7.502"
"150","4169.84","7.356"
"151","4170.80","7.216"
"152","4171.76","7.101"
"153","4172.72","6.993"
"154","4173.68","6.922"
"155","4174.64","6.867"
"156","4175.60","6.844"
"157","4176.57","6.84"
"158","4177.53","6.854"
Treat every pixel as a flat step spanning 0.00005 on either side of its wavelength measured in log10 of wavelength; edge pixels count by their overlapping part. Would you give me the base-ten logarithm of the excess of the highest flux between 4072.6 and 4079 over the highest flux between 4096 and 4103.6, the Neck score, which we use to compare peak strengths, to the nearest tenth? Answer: -0.7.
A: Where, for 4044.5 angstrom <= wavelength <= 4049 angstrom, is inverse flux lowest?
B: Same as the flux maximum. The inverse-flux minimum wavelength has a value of 4048.74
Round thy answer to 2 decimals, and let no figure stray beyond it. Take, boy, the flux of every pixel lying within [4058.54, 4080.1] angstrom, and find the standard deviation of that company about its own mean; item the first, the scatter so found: 0.31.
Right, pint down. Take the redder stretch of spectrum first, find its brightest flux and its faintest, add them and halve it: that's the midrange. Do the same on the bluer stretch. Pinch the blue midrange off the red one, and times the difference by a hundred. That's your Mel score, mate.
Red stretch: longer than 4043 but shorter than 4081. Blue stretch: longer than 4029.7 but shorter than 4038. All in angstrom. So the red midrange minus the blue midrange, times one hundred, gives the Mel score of 15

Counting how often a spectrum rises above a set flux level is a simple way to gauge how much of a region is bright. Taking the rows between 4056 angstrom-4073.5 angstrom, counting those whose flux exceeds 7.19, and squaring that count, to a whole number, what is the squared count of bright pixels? 25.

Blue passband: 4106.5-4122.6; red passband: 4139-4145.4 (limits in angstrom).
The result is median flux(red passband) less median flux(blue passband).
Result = 0.3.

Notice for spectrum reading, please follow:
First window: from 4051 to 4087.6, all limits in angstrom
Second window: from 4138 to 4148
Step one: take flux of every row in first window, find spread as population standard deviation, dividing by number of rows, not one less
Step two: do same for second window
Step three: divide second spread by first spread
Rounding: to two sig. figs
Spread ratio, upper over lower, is 0.47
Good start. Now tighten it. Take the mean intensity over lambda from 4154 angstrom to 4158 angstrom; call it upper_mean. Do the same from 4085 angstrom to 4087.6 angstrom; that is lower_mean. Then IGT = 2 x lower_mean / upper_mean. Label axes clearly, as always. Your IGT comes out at 1.94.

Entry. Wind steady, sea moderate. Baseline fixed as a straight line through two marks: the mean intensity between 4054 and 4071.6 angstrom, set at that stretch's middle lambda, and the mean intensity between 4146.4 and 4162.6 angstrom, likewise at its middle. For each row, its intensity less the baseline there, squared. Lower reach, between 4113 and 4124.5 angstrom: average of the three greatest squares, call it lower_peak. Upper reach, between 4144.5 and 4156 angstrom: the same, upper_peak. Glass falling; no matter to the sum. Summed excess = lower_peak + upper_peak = 0.45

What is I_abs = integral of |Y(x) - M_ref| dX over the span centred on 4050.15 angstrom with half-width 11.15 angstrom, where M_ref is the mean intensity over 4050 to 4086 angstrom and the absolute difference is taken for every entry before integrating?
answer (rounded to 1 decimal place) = 2.8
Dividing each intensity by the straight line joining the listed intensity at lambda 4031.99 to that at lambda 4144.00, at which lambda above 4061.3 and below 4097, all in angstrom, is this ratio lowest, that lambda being 4096.56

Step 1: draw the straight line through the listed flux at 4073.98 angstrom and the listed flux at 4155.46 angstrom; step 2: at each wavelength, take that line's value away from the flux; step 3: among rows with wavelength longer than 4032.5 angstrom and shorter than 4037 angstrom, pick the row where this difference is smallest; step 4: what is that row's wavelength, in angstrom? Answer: 4032.92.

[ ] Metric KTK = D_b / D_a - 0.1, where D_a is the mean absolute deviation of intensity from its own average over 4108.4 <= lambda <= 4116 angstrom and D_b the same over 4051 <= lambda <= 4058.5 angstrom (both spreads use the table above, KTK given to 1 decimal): 1.6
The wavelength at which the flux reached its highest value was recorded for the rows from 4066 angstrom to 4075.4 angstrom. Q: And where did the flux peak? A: 4066.49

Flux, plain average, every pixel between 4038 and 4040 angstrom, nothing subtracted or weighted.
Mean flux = 7.08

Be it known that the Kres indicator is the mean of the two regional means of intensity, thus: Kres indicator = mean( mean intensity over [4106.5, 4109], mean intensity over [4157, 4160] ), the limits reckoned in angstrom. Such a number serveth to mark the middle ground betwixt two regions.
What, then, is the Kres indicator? 7.22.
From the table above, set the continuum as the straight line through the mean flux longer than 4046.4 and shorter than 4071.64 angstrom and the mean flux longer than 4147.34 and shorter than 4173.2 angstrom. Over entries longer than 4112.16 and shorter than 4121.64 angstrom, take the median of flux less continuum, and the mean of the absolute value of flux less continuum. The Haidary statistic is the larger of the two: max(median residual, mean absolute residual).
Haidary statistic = 0.22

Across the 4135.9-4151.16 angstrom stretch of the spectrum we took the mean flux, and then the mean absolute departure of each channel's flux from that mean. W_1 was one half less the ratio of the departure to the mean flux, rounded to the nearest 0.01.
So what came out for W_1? 0.48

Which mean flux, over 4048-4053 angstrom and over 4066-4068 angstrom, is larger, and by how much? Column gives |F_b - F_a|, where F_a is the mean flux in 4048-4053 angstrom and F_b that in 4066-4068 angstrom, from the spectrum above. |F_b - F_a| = 0.27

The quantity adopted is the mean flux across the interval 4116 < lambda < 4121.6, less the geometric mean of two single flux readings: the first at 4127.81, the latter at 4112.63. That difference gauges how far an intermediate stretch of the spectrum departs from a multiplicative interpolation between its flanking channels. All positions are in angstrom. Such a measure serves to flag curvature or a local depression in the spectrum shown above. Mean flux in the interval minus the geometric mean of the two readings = 0.3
